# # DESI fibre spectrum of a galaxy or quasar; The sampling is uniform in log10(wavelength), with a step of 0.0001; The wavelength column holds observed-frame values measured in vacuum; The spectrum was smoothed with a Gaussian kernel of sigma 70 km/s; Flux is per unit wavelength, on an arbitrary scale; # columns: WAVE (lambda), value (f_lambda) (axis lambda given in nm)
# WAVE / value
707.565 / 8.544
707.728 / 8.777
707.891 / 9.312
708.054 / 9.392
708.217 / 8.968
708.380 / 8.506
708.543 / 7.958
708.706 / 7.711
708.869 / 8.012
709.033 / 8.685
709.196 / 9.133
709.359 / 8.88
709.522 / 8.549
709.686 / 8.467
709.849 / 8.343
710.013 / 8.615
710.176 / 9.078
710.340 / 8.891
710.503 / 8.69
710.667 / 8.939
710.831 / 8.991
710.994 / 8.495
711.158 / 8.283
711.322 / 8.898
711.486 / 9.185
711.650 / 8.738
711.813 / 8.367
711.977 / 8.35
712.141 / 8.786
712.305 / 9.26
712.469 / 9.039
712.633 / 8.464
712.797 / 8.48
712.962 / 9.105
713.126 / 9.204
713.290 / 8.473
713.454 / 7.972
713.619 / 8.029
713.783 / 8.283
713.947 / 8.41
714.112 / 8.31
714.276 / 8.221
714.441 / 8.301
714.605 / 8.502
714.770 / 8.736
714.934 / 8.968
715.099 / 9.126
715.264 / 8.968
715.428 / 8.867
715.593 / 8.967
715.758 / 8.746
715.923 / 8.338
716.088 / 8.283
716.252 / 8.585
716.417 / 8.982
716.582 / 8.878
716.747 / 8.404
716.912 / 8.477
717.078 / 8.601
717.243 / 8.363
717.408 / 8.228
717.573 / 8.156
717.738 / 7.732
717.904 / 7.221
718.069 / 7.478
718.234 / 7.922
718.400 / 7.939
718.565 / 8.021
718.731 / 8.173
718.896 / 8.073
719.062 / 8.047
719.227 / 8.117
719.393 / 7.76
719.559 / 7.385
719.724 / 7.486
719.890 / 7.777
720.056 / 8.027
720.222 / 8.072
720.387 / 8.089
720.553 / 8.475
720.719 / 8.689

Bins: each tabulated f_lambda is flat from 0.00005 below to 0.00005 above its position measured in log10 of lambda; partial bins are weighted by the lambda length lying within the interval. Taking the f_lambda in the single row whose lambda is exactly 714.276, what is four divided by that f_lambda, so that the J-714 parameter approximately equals 0.487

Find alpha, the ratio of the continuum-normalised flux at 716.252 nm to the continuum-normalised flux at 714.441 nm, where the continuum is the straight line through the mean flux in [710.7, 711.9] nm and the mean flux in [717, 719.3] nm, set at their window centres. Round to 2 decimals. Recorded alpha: 1.06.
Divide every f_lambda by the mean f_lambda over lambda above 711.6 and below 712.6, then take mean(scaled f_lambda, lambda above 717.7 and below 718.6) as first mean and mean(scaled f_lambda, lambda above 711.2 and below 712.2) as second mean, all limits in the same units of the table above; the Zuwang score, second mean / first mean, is 1.13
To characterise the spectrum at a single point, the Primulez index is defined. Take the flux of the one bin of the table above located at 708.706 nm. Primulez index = 7.711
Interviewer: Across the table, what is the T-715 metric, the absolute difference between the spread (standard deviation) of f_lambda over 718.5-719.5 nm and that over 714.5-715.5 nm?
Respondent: 0.07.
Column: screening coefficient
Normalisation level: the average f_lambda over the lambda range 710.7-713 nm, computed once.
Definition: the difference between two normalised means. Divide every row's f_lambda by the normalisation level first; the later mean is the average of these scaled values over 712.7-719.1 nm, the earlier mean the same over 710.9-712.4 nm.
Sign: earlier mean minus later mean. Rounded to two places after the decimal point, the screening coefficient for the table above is 0.04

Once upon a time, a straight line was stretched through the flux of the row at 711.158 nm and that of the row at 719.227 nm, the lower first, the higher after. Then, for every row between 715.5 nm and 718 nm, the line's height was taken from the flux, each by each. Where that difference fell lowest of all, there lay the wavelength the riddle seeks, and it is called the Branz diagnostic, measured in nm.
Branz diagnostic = 717.904 nm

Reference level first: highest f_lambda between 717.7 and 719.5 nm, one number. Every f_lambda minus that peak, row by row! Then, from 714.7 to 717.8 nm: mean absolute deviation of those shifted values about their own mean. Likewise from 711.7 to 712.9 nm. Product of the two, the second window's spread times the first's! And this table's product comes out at 0.090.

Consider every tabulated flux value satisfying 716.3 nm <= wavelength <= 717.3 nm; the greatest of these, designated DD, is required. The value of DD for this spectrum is 8.982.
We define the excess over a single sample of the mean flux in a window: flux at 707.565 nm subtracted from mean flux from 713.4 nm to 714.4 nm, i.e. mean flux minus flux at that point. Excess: -0.3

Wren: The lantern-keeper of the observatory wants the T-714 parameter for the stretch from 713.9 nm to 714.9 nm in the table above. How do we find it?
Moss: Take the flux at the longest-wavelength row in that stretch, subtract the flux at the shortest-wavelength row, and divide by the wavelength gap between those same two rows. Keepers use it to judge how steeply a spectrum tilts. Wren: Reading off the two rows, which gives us 0.40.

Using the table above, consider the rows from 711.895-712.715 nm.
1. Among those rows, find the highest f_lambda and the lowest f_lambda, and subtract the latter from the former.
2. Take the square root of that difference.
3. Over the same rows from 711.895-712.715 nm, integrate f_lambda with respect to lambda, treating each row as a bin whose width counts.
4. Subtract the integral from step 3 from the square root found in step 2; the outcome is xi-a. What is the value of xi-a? -6.25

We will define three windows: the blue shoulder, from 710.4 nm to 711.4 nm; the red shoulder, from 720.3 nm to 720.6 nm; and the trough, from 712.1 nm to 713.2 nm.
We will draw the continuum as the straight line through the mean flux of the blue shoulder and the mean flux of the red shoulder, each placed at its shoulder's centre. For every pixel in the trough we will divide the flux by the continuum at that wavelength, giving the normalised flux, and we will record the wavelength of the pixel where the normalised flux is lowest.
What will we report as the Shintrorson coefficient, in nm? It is 712.633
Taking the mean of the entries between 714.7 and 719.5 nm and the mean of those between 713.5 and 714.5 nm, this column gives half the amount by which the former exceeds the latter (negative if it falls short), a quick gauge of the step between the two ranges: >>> 0.05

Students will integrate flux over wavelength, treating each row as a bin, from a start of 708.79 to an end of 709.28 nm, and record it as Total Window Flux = 4.22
